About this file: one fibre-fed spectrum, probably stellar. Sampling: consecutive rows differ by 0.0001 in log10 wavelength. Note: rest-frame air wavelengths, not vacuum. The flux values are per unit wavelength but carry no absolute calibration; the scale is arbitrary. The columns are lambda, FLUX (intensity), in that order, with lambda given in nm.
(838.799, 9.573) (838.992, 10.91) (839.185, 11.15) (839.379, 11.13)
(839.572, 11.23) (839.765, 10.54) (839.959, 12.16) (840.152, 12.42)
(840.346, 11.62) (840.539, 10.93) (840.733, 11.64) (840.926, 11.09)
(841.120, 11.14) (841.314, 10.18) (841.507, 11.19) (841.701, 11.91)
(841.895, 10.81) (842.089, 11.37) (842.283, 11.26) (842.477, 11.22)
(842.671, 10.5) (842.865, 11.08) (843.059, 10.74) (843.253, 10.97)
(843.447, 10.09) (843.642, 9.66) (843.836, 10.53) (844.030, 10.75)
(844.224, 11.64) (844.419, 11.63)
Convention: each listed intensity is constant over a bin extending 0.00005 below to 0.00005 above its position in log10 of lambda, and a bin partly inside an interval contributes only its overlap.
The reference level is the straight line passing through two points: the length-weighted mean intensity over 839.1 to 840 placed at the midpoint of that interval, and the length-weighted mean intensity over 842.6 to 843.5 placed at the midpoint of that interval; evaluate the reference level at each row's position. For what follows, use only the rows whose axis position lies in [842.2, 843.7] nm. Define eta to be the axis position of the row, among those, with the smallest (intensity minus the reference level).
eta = 843.642 nm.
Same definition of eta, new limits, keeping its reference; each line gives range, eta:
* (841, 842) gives 841.314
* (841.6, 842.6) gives 841.895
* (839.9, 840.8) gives 840.539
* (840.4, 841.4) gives 841.314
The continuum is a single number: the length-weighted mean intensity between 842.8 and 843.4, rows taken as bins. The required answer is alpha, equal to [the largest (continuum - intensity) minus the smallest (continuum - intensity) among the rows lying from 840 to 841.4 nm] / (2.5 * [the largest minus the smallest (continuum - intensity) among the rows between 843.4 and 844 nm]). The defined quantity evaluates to 1.0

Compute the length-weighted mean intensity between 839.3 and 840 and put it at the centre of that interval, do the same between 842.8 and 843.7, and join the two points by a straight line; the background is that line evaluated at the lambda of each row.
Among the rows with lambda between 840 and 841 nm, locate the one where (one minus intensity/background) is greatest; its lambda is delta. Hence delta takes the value 840.539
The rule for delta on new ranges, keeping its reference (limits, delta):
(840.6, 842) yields 841.314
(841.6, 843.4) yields 842.671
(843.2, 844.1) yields 843.642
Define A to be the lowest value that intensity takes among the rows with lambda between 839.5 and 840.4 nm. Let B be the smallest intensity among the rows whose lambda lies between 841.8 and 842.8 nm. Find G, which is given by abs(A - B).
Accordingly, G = 0.04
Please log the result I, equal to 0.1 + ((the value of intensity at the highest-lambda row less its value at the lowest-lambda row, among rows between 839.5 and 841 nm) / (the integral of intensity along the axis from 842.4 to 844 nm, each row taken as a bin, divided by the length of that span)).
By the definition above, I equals 0.09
